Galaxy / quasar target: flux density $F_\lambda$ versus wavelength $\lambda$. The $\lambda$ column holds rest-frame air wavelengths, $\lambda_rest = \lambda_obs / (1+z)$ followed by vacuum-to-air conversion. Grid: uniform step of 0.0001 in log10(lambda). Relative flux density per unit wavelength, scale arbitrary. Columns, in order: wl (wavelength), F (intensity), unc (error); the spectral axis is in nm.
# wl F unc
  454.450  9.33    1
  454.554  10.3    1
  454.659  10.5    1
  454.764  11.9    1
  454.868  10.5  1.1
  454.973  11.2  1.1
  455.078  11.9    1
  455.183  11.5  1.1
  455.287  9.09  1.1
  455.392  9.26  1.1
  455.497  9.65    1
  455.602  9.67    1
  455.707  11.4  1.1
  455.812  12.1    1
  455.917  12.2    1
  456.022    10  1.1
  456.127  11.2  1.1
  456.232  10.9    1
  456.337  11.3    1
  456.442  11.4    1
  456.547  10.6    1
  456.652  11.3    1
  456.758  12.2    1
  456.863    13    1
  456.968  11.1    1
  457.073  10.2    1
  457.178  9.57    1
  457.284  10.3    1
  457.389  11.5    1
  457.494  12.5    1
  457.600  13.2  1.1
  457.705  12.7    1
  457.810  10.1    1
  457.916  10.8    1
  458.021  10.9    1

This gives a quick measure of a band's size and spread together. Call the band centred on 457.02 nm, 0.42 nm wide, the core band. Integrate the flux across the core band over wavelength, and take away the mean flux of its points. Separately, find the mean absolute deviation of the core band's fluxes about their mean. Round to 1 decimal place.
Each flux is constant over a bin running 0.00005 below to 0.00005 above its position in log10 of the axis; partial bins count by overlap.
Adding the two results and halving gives -2.6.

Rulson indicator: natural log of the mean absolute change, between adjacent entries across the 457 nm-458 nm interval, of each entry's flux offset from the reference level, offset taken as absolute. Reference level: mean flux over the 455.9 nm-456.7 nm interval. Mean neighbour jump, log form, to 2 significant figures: -0.42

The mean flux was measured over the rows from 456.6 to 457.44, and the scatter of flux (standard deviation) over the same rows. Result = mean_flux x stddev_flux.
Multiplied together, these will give 12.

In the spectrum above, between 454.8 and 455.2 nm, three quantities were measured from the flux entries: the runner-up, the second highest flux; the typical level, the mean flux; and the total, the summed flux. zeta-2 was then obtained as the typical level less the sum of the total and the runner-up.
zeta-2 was -45.3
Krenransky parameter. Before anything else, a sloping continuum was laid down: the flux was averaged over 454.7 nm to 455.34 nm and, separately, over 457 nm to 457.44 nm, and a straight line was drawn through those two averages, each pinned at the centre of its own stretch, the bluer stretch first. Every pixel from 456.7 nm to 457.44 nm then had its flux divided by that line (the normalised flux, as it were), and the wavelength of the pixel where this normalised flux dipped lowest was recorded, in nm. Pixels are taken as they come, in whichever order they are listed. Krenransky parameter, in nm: 457.178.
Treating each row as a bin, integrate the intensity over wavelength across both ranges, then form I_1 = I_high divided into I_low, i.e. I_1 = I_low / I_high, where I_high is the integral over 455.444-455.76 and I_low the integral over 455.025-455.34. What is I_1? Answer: 1.1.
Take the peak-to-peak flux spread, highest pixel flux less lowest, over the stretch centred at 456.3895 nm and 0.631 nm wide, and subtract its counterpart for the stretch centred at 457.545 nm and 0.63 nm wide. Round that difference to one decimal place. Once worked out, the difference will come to -2.3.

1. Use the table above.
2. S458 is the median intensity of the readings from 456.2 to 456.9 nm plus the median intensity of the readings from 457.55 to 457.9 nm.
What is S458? 24.0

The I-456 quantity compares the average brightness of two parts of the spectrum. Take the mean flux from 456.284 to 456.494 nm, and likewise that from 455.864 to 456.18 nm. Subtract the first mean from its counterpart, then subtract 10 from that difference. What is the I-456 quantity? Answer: -10.22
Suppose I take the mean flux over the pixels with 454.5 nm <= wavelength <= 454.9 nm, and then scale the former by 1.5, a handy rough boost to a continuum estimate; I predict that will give 16.2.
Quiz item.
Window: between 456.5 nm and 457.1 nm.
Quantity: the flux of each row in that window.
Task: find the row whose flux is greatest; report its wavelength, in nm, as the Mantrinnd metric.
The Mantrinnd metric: 456.863 nm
